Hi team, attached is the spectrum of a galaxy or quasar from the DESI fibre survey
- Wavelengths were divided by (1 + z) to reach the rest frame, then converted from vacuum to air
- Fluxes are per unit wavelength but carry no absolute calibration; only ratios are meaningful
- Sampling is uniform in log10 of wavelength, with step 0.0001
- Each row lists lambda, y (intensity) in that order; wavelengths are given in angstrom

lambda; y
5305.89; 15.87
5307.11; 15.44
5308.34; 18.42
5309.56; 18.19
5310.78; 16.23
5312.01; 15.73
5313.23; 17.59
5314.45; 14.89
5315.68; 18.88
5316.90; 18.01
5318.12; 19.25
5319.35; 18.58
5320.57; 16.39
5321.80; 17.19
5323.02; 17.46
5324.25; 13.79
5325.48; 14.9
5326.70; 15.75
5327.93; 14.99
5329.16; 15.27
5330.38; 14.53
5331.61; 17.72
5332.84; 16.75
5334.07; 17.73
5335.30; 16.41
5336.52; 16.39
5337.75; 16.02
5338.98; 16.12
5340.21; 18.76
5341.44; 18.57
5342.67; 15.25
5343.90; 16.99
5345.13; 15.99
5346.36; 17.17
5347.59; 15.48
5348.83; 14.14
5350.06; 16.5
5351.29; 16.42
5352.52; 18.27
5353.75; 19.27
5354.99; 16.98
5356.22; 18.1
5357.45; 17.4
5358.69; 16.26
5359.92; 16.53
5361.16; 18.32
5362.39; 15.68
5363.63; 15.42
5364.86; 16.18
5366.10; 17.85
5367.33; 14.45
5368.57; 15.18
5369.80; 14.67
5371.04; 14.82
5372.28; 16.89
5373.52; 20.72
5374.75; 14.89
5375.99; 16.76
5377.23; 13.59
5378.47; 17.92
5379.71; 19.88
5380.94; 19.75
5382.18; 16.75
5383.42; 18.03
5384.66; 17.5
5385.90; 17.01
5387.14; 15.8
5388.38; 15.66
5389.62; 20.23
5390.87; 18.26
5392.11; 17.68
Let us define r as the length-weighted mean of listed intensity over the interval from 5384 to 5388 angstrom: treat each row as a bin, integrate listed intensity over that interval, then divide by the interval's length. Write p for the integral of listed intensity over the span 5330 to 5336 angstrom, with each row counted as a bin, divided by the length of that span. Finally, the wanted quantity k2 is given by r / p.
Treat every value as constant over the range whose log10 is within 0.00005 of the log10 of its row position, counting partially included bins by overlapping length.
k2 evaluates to 1.00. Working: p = 16.7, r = 16.7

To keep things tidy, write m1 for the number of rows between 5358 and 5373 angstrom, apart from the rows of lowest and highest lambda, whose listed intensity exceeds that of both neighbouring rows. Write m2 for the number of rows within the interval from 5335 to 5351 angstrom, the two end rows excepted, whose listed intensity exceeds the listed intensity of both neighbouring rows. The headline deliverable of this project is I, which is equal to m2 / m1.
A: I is 1.0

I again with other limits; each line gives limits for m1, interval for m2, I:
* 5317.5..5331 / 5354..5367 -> 0.7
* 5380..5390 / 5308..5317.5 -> 2.0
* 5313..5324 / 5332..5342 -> 1.0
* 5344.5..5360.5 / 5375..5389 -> 0.5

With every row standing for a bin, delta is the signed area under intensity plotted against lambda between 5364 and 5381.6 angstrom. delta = 293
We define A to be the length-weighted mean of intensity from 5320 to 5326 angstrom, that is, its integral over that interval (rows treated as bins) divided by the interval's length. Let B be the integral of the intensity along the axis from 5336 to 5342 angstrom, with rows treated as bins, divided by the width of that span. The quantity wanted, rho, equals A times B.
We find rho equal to 274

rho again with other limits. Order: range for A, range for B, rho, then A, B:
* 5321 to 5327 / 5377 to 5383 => 283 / 15.8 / 17.9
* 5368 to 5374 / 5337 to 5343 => 278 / 16.4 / 17.0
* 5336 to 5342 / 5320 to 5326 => 274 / 17.2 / 15.9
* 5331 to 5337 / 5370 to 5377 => 281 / 17.0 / 16.5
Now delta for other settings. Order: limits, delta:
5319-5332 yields 208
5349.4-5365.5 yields 274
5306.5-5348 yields 692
